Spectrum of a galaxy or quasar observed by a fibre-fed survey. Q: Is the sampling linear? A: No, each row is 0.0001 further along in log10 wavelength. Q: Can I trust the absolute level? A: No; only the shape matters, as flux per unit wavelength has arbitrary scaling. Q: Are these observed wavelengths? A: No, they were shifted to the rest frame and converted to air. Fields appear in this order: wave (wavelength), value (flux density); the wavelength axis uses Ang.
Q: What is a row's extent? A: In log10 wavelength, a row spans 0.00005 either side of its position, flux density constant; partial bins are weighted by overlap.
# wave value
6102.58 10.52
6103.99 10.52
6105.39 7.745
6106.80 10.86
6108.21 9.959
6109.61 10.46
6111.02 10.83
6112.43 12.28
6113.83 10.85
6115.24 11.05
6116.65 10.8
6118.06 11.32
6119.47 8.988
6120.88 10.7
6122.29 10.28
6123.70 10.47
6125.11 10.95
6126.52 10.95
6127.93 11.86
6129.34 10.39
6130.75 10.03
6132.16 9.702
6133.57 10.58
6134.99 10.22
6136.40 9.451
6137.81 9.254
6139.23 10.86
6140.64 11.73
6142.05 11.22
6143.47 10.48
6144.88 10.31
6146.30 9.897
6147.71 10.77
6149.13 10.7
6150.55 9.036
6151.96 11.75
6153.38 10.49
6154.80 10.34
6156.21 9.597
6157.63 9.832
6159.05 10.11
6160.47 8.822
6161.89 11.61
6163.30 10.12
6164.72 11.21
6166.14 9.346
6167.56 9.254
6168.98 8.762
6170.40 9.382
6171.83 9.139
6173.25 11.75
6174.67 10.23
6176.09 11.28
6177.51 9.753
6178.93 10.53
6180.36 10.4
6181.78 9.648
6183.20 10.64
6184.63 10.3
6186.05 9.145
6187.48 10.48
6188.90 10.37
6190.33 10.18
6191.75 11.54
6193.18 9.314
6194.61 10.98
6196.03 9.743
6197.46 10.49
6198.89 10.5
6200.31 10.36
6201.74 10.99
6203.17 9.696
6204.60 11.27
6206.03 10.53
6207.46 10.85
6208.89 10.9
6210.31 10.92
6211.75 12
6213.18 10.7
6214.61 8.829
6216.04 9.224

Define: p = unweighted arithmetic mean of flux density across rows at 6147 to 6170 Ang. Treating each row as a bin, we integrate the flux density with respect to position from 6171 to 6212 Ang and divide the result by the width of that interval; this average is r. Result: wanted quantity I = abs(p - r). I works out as 0.35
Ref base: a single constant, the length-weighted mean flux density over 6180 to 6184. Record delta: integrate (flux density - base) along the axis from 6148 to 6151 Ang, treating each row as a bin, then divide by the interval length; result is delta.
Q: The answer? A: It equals -0.2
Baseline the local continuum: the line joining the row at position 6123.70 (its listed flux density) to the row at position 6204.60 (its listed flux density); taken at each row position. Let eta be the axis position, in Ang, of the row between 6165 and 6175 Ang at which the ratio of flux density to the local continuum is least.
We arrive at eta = 6168.98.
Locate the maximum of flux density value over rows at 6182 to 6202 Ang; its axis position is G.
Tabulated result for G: 6191.75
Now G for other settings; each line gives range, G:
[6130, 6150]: 6140.64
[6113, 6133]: 6127.93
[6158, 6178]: 6173.25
